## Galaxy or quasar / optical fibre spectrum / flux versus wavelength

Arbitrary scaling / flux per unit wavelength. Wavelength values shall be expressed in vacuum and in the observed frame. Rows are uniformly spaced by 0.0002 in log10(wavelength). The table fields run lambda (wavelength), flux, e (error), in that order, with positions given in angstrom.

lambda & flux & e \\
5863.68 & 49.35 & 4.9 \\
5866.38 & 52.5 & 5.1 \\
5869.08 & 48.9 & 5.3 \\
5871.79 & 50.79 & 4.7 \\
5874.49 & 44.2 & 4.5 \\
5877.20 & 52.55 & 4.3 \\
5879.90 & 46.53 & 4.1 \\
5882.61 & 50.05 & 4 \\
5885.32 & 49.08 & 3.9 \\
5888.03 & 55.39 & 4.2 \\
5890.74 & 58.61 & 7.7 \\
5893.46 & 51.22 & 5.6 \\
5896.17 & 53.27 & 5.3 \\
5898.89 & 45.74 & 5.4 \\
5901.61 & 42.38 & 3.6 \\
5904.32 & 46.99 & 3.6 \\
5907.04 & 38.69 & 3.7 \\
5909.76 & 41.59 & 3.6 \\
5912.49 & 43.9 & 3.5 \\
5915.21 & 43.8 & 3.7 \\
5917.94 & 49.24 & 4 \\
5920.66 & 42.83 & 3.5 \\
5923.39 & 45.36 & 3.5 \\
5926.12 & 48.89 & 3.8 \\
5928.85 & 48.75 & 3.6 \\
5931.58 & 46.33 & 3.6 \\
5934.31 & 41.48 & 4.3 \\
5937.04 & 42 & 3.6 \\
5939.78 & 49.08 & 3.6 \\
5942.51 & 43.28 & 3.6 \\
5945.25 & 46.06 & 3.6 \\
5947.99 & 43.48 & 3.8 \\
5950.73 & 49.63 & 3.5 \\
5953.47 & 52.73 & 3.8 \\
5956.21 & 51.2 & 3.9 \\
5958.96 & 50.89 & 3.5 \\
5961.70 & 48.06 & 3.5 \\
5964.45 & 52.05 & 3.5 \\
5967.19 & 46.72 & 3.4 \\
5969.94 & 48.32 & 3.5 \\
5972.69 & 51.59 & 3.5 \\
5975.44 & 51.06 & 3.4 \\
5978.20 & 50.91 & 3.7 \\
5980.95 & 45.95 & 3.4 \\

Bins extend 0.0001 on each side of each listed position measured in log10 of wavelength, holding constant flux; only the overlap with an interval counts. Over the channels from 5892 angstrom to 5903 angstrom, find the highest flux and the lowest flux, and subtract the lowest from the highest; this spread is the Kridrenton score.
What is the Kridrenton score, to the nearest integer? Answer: 11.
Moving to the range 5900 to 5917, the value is 8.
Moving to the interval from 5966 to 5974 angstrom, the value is 5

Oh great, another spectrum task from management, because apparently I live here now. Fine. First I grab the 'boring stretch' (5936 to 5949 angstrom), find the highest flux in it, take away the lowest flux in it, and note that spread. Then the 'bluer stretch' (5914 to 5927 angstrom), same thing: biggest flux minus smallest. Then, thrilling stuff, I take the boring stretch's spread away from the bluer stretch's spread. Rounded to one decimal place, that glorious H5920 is -0.7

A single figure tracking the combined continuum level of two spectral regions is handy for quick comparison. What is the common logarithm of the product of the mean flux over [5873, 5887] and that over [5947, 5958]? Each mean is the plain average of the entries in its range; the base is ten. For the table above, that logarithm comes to 3.38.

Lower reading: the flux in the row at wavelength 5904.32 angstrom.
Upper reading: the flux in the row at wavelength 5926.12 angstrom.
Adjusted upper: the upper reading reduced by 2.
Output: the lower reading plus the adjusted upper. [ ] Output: 94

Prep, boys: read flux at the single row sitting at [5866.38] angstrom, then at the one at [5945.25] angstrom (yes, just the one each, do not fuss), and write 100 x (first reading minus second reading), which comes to 644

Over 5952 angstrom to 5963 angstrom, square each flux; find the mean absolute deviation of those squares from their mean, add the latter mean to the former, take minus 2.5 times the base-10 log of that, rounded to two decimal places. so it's -8.58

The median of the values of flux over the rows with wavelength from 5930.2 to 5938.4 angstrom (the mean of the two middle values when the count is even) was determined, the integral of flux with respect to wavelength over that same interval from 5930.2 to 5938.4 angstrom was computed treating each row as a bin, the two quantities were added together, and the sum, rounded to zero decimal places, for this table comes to 397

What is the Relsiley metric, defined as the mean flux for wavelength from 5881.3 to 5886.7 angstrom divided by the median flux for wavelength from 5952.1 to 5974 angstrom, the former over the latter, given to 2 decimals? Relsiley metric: 0.97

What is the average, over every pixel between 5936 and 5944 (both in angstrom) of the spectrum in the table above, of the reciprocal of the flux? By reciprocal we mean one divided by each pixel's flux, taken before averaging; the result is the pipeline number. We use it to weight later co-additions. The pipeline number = 0.0224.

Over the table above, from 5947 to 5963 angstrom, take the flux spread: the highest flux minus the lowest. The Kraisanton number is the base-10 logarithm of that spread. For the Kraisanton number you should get 0.97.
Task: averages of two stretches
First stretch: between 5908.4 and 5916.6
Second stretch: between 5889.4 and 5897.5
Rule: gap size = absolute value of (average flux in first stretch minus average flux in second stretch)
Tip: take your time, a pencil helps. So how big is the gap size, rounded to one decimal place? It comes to 11.3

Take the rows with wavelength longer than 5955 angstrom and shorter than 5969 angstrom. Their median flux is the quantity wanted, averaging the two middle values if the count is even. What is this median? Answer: 50.9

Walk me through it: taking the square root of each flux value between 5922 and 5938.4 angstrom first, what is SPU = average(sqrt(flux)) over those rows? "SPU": 6.7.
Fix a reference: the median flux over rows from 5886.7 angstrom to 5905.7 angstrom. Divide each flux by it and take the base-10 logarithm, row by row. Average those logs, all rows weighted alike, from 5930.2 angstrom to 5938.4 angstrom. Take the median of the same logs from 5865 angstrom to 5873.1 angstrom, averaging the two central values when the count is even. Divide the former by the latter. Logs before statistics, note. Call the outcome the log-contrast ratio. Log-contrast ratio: 20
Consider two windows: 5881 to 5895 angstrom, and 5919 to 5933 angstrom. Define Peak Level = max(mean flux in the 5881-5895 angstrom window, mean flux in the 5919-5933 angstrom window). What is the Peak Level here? 53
